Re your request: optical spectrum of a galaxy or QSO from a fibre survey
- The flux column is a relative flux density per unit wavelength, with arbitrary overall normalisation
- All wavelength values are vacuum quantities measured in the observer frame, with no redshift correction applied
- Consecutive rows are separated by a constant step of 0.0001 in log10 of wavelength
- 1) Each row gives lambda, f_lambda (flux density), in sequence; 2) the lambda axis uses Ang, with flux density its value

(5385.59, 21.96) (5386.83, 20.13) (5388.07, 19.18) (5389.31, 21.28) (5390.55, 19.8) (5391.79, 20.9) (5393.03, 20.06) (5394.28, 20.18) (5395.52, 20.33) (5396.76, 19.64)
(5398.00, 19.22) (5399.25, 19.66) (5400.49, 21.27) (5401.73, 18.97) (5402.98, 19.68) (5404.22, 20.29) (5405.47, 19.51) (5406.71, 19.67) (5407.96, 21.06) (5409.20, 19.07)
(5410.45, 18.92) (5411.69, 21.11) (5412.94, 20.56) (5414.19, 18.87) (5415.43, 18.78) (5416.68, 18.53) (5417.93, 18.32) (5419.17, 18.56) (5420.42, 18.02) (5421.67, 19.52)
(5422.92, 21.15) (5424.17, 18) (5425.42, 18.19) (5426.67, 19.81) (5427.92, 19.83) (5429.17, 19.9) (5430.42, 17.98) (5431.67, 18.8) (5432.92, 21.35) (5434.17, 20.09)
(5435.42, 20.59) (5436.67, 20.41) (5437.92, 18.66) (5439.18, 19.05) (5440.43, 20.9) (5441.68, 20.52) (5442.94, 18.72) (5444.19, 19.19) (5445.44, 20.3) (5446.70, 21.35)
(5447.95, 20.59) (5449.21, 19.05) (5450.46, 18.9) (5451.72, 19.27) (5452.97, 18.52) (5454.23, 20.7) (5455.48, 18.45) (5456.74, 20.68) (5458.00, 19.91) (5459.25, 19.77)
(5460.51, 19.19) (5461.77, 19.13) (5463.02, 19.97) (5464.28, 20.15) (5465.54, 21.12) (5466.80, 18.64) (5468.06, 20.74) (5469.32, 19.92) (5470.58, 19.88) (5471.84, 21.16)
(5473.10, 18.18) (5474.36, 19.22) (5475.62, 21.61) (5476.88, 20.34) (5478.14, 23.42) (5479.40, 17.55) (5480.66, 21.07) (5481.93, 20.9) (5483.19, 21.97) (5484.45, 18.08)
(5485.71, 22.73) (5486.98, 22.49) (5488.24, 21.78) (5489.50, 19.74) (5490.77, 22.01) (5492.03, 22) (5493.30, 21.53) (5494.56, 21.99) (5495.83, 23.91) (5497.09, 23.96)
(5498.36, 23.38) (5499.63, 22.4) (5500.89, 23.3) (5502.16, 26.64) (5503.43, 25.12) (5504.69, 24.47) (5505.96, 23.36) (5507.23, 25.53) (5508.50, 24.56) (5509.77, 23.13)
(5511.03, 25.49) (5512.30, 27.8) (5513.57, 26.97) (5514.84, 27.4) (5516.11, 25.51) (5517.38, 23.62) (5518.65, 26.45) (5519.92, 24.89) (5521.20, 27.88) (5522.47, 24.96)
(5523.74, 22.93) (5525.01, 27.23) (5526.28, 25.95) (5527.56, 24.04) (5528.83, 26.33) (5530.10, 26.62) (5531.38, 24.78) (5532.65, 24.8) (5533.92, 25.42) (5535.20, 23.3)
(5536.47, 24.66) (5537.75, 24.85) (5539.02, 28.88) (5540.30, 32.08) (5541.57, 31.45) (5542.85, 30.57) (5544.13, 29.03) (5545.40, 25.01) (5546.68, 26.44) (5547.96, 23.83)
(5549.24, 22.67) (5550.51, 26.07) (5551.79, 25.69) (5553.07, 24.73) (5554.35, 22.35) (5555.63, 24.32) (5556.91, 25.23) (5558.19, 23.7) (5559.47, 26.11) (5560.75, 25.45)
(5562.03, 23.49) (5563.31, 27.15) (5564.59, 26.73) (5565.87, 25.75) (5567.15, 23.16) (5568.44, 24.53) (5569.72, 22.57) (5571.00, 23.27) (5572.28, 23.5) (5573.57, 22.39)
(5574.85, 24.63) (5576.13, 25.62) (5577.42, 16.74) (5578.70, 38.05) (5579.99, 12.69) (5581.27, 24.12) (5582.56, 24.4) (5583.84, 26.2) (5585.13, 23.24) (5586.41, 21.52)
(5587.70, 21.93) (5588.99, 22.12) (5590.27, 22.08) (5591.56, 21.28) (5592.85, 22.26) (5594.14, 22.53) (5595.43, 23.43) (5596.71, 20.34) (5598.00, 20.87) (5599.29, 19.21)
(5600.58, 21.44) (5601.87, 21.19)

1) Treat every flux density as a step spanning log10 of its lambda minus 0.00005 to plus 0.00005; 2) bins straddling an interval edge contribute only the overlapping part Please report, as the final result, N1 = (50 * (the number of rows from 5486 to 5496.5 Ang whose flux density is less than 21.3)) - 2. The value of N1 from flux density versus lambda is 48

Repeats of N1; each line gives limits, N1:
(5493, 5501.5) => -2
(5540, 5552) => -2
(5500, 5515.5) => -2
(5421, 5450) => 1048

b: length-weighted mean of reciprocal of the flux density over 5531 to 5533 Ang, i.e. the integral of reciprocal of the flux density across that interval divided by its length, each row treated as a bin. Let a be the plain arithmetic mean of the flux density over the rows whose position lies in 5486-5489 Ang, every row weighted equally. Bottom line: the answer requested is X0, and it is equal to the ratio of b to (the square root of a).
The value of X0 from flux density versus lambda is 0.0086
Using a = 22.1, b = 0.0404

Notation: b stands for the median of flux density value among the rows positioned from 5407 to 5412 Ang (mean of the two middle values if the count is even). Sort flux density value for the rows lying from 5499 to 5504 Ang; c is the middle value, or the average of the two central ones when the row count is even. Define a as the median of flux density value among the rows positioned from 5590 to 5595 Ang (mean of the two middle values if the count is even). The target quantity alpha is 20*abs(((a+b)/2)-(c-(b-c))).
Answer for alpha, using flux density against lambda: 145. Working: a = 22.2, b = 20.1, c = 24.2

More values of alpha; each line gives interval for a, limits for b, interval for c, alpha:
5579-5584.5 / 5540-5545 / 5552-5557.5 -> 192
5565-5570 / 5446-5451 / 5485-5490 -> 52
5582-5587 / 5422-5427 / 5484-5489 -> 77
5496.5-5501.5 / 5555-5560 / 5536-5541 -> 98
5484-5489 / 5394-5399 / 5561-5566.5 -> 231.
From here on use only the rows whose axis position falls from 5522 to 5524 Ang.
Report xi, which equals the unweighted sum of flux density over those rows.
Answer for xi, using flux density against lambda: 48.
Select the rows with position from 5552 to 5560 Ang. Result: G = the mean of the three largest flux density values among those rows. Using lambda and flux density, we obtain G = 25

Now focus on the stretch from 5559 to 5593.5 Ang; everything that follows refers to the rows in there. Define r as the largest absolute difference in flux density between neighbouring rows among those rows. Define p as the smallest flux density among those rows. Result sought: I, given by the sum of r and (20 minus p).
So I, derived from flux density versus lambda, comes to 32.7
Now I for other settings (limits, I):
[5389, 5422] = 4.3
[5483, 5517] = 6.6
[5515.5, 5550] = 1.6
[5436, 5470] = 4.0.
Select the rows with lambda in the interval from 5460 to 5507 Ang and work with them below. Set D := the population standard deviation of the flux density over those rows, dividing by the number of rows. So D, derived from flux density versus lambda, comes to 2.1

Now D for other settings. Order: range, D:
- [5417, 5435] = 1.1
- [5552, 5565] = 1.4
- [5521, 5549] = 2.5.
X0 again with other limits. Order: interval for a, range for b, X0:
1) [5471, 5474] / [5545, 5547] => 0.0088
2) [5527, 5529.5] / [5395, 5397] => 0.0100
